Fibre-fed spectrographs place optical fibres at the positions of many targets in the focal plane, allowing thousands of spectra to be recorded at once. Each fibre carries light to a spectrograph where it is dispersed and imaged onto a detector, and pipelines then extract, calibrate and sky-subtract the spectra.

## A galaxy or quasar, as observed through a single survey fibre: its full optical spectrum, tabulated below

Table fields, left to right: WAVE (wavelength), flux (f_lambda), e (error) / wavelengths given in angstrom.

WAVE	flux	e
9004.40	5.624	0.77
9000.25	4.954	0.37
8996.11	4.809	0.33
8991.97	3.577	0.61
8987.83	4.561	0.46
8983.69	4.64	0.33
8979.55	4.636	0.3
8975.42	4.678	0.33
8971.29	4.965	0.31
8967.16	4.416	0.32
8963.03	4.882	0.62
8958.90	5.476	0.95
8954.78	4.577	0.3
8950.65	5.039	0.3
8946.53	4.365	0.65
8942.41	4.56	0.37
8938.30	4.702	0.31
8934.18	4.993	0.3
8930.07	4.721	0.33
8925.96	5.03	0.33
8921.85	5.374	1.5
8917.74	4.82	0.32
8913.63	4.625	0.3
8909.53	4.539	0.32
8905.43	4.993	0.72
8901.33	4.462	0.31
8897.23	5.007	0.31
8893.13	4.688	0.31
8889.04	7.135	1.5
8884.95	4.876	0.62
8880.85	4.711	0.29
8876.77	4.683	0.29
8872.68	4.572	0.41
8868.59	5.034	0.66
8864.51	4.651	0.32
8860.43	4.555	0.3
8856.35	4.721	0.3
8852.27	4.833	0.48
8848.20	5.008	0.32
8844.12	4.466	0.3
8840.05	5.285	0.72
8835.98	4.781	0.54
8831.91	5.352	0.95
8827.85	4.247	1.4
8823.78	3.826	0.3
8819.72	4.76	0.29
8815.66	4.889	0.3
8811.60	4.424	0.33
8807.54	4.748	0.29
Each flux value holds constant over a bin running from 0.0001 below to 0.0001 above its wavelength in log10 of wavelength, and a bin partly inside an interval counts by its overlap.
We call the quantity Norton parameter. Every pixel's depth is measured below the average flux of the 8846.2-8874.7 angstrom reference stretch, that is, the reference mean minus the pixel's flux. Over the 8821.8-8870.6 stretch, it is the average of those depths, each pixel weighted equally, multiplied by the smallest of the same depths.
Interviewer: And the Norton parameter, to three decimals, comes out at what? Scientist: -0.022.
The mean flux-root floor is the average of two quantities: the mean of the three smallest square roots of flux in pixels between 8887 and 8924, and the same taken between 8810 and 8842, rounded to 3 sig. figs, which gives 2.09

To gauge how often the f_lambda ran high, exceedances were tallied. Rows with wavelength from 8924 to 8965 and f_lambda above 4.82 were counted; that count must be 5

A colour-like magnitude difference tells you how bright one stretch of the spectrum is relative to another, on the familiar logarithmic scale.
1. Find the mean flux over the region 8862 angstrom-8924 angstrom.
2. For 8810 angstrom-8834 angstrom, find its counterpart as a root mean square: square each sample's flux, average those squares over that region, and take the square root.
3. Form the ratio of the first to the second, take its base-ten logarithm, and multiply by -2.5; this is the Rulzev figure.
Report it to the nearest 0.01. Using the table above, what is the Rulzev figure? -0.08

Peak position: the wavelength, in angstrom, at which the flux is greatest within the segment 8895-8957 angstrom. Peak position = 8921.85 angstrom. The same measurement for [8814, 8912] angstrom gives 8889.04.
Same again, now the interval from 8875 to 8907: 8889.04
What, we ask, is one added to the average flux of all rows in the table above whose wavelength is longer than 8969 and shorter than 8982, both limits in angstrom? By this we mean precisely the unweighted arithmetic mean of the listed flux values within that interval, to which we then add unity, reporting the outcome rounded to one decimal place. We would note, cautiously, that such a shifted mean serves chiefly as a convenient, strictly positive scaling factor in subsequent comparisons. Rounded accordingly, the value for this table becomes 5.8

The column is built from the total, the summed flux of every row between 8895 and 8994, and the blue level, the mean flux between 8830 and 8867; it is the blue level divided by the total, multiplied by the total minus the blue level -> 4.64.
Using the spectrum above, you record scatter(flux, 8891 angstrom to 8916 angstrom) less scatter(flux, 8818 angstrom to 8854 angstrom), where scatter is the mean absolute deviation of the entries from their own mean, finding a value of -0.18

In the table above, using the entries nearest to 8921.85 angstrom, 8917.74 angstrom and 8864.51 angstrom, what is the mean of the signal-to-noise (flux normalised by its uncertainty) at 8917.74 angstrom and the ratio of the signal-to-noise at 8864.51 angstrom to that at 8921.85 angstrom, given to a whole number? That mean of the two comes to 10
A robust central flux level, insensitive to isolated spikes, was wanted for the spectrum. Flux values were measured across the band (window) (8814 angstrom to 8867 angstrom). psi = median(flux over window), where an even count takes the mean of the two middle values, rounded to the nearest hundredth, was 4.76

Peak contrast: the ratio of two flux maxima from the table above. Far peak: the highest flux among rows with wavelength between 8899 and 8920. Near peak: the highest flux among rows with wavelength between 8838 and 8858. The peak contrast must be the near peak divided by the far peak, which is 1.06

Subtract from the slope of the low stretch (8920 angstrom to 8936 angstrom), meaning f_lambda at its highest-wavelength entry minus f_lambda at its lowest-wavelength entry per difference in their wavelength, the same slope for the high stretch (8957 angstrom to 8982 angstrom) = 0.01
